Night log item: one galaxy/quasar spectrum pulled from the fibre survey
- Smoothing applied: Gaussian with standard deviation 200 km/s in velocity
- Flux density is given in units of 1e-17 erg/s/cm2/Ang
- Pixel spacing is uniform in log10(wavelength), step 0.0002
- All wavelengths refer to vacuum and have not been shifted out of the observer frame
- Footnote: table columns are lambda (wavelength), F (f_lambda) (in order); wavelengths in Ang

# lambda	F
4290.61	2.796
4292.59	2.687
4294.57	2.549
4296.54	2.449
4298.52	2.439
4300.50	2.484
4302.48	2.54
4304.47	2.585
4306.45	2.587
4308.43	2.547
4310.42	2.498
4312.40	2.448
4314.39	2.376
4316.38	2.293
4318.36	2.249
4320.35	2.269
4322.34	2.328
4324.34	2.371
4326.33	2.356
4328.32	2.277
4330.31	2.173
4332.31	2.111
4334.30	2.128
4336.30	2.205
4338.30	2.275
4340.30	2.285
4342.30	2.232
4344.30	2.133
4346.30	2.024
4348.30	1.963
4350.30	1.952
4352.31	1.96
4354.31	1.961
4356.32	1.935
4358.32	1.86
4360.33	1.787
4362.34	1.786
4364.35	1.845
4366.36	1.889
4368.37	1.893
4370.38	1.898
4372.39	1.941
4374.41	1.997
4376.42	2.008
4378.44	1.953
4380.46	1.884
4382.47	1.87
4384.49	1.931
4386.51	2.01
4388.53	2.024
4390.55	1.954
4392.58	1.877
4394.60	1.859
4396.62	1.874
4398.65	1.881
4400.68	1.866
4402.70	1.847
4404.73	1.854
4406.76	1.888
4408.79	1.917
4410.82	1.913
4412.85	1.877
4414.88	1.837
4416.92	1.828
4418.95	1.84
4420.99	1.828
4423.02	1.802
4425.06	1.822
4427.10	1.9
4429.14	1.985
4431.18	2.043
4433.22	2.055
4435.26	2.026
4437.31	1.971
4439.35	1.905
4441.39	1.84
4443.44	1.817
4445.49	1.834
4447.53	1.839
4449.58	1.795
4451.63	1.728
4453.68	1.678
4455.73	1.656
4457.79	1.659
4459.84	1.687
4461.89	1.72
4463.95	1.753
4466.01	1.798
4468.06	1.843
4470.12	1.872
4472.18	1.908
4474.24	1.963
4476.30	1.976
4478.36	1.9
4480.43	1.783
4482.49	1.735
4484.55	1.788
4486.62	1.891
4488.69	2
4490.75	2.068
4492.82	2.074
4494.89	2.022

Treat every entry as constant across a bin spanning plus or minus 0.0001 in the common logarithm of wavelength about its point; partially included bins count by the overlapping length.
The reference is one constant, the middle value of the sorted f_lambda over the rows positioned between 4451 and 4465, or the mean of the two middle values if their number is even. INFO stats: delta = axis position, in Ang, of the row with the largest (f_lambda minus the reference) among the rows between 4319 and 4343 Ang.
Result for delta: 4324.34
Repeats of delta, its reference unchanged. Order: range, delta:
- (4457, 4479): 4476.30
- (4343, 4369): 4344.30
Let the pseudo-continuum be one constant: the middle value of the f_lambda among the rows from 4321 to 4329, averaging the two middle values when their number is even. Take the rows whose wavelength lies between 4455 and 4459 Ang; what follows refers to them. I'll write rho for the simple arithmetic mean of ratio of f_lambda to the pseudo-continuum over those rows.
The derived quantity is 0.708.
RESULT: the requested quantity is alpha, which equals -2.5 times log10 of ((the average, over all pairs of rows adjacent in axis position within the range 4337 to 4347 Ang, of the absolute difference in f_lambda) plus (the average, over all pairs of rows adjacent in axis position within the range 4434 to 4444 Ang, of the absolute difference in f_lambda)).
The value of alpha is 2.3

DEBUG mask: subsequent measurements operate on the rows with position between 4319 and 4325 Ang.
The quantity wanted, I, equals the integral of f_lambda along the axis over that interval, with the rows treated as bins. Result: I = 13.9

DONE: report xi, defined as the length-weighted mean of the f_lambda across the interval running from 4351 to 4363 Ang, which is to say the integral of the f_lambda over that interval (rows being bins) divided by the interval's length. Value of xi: 1.9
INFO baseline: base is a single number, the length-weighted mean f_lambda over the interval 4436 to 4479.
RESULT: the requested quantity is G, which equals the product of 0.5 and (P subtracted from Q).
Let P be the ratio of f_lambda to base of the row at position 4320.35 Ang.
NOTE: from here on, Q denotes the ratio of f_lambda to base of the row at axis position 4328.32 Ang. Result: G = 0.002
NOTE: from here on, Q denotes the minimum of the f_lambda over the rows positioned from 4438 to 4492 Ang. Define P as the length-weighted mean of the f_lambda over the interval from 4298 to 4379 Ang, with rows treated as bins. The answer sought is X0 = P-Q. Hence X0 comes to 0.51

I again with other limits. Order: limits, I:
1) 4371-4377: 11.9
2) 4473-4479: 11.7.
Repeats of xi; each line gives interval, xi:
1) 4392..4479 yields 1.9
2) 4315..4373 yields 2.1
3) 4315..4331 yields 2.3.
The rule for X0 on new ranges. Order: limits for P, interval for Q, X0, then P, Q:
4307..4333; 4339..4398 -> 0.55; 2.34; 1.786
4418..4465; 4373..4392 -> -0.04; 1.83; 1.87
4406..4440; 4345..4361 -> 0.12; 1.91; 1.787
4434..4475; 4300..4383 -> 0.03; 1.81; 1.786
